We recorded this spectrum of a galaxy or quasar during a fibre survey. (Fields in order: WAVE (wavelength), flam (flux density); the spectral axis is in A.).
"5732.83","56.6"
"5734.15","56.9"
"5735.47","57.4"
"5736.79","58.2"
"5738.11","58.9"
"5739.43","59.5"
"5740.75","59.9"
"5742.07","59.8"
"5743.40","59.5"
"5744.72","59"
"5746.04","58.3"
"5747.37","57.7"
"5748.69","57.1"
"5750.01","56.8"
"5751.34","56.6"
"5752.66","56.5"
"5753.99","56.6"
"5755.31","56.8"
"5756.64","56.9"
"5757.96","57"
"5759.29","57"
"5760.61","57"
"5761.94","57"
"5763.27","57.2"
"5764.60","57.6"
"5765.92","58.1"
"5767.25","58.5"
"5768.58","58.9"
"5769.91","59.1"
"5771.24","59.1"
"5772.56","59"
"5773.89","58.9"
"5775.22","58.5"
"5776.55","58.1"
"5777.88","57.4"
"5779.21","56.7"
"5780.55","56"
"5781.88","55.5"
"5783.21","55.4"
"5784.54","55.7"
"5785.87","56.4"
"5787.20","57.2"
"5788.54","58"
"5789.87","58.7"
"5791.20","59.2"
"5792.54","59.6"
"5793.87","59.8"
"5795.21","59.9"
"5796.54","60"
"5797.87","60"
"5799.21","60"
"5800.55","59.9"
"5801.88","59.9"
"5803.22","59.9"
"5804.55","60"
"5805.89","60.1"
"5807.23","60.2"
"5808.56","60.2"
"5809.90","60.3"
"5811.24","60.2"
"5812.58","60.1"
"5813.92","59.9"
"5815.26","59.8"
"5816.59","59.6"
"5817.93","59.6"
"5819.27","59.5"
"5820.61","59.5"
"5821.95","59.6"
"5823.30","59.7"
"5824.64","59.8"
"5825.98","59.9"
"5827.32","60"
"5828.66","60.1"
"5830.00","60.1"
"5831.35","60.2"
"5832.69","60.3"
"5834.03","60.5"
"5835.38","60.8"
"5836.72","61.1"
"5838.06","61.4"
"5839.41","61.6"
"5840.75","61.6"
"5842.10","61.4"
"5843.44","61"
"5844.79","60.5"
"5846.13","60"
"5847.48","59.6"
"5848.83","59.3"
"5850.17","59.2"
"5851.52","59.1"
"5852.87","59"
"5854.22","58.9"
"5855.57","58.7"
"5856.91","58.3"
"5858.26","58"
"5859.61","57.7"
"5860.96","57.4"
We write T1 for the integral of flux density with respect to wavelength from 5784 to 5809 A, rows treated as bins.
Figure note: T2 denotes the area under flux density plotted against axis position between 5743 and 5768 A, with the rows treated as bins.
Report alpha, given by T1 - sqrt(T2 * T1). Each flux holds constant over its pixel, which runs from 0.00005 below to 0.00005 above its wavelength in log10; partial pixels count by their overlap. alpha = 23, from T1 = 1480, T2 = 1435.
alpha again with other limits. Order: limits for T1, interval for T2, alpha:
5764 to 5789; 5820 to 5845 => -36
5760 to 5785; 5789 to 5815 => -58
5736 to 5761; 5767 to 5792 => 2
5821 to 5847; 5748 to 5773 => 69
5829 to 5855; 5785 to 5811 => 11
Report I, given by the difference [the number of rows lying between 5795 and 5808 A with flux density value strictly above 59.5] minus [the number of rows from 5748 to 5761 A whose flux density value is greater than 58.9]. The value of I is 10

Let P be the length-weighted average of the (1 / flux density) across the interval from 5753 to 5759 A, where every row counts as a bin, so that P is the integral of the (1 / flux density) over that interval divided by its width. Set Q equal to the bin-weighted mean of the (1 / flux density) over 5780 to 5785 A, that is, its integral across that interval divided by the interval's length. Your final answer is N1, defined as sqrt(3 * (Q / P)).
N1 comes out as 1.75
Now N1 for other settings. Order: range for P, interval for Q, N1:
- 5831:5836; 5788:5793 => 1.76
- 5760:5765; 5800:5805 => 1.69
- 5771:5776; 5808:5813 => 1.71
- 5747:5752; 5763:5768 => 1.72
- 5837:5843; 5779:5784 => 1.82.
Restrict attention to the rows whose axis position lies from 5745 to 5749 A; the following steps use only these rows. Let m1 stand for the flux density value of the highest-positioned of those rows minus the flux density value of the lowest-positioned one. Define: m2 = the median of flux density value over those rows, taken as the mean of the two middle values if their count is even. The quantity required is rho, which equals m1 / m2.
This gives -0.0208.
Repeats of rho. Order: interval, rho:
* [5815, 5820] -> -0.0050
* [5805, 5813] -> 0.0000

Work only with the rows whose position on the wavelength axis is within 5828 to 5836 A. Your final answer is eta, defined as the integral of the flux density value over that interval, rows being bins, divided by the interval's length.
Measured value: 60.3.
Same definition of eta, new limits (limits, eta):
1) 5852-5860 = 58.5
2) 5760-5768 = 57.5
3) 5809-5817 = 60.0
